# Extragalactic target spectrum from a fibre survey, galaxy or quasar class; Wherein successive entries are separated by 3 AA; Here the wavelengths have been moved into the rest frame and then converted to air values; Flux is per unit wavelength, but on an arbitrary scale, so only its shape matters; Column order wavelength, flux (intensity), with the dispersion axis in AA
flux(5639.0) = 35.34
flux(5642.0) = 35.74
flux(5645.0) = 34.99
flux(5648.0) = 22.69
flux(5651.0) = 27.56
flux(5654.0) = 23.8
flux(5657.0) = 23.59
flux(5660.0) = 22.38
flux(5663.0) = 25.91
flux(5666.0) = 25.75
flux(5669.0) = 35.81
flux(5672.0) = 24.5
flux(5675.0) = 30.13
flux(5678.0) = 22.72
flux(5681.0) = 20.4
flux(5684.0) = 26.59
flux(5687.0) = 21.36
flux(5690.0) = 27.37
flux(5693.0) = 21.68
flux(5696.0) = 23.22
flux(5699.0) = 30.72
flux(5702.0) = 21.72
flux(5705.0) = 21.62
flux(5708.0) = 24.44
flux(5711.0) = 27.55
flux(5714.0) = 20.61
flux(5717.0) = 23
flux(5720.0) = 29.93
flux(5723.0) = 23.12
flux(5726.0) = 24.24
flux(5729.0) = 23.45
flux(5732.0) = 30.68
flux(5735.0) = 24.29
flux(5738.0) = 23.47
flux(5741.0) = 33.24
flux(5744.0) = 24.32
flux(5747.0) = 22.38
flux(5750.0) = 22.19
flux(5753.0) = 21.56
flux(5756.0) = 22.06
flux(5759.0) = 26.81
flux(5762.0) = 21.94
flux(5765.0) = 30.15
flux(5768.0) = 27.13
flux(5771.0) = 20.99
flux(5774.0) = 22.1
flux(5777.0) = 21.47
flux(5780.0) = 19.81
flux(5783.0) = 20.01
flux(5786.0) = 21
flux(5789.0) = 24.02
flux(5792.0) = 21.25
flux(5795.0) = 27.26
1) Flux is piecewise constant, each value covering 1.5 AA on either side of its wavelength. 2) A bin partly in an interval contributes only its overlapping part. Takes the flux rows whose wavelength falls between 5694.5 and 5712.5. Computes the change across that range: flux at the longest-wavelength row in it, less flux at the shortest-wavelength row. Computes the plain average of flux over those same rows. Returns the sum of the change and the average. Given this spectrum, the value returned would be 29.2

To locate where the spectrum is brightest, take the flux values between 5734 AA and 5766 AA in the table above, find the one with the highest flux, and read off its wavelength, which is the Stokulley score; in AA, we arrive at 5741.0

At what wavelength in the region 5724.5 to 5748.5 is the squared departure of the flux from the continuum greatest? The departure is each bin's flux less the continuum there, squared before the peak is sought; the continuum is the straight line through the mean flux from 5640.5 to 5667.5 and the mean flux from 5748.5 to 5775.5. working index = 5741.0 AA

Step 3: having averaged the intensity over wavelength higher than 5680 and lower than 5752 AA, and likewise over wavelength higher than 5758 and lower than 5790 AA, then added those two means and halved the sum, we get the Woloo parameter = 23.9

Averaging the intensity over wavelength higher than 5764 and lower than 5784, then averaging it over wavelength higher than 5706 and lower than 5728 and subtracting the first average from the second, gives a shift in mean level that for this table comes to 1.6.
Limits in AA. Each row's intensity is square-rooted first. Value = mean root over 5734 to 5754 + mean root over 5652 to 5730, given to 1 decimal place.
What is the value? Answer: 9.9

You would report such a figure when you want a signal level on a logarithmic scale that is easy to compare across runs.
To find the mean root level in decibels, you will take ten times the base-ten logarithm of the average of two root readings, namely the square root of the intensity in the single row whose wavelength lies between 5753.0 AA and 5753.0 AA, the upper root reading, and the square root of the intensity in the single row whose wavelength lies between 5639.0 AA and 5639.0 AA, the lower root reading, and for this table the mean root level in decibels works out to 7.24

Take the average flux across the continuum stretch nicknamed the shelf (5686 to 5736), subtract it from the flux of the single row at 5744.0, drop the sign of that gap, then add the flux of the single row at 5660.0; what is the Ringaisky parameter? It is 22.7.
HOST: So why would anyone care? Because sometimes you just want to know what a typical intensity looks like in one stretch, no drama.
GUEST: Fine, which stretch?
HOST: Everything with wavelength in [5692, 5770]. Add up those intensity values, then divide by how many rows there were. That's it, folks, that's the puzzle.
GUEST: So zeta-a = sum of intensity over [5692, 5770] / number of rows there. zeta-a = 24.8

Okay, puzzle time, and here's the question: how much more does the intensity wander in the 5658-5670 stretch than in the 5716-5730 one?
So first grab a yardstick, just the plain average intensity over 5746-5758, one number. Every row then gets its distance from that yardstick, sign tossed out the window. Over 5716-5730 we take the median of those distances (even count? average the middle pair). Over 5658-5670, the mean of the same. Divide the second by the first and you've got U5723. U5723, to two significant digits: 3.9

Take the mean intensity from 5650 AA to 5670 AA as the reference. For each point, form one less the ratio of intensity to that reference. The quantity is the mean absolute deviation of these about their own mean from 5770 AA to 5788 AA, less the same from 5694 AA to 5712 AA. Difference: -0.083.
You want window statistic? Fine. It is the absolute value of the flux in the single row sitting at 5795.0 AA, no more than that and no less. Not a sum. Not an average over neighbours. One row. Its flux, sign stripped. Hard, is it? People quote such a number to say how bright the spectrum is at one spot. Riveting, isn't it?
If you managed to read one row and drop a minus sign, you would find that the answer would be 27.3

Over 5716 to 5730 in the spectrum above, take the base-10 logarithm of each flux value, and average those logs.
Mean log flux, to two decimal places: 1.39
